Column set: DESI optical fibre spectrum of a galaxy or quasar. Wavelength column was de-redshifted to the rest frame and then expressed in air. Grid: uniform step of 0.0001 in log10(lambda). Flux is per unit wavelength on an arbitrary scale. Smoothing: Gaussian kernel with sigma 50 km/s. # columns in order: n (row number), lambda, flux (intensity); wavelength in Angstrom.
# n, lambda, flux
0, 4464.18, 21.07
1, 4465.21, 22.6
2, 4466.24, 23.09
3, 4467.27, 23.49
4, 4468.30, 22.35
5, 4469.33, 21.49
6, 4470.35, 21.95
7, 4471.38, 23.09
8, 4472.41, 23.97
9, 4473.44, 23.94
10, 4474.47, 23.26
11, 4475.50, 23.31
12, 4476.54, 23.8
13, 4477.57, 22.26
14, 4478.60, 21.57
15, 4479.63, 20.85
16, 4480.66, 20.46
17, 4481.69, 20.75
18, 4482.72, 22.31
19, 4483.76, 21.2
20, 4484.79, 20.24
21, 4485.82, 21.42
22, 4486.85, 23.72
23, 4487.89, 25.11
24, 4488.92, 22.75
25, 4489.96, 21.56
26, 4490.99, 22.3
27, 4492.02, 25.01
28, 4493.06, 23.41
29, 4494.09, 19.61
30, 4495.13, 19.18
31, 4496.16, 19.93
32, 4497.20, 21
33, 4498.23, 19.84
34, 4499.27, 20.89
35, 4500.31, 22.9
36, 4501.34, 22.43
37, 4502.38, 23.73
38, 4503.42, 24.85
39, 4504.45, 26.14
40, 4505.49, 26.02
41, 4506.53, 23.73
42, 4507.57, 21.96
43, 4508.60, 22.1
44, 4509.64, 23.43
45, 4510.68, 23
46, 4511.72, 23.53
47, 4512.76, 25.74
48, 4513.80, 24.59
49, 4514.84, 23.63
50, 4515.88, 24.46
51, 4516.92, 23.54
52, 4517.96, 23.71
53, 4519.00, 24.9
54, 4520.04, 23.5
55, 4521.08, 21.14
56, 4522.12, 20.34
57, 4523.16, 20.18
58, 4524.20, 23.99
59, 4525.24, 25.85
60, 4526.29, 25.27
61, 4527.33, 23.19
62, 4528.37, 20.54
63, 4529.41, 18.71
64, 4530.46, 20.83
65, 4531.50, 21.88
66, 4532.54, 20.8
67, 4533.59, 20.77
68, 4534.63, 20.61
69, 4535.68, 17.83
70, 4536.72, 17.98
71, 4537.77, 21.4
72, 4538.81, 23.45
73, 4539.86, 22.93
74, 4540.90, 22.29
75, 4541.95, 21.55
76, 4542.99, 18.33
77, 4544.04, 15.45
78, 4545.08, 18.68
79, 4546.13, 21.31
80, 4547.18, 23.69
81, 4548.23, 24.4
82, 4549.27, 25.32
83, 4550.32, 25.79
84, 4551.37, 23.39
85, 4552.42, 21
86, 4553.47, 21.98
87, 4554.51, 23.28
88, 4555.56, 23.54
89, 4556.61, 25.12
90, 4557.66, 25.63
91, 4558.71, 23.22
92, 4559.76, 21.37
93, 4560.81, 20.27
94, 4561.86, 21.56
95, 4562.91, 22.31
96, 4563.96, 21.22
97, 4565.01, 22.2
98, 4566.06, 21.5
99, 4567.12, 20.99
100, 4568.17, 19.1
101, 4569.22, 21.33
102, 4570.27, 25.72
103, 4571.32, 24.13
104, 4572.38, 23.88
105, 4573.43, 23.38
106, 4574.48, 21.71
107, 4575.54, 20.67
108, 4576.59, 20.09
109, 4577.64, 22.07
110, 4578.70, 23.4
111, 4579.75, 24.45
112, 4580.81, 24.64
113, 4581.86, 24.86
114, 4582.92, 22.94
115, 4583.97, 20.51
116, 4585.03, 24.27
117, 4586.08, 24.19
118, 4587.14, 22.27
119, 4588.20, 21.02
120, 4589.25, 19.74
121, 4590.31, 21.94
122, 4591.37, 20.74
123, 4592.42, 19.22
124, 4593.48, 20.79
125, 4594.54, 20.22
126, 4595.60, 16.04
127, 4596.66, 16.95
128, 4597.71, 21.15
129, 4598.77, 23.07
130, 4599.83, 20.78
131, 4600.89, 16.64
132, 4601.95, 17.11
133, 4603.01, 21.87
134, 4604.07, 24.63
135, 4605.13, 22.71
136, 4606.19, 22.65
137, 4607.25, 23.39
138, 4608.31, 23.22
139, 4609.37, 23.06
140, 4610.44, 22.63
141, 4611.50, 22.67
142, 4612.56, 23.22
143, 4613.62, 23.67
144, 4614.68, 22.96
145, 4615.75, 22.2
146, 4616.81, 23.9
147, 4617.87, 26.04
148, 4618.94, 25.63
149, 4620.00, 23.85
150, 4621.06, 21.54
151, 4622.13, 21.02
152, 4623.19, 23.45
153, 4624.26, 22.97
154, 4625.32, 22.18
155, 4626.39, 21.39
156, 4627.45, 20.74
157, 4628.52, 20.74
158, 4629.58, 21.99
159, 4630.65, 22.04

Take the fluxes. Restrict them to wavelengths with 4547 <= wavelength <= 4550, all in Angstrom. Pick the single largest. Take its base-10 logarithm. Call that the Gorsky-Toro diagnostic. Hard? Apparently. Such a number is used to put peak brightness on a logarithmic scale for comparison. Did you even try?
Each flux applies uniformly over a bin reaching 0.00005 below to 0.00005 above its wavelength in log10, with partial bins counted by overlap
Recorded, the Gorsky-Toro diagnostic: 1.40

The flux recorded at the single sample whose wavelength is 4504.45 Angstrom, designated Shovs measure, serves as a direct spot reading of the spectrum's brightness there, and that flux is 26.14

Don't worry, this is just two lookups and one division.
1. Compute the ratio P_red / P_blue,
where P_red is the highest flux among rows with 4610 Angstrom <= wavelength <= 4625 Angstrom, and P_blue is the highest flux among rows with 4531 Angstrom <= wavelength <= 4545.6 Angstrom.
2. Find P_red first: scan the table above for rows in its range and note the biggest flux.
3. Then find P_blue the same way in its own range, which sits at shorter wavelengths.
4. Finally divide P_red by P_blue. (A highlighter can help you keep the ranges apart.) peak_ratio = 1.11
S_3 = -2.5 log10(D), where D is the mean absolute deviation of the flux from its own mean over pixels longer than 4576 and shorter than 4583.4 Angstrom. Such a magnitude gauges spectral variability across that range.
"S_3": -0.28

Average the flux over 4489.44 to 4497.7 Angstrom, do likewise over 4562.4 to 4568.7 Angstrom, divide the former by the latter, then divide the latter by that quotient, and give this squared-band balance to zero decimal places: 21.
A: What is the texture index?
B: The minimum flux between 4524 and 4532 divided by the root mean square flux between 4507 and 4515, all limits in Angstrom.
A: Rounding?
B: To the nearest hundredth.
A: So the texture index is 0.80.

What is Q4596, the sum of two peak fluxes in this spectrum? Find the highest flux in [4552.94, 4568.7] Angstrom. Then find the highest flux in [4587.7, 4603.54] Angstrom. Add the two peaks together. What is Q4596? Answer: 48.7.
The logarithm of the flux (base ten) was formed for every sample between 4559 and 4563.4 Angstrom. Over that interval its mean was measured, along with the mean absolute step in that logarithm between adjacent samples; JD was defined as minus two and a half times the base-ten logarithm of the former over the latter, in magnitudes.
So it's -4.48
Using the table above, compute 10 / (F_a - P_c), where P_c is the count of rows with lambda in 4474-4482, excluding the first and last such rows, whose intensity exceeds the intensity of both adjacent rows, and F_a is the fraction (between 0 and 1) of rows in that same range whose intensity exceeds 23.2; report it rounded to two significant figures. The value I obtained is -16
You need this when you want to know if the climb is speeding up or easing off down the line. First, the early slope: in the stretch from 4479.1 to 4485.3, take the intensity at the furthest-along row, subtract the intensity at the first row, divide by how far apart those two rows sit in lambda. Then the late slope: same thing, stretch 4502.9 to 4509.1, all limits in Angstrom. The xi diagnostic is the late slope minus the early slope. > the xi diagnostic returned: -0.4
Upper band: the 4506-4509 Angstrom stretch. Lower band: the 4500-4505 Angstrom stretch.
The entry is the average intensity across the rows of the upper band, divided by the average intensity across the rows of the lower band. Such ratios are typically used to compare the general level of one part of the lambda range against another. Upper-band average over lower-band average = 0.94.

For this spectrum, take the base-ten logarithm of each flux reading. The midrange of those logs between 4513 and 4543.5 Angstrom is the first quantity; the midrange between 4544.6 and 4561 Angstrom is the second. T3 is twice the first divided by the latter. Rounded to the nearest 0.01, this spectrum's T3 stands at 1.99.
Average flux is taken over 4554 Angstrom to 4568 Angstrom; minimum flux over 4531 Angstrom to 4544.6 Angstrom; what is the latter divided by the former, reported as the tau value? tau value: 0.69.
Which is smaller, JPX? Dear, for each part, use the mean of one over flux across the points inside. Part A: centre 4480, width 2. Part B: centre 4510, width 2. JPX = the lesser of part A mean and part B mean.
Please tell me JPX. 0.0431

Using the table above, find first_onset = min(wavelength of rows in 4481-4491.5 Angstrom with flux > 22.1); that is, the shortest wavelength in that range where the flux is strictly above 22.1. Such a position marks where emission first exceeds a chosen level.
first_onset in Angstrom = 4482.72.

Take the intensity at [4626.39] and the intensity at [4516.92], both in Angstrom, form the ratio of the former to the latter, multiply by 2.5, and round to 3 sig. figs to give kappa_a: 2.27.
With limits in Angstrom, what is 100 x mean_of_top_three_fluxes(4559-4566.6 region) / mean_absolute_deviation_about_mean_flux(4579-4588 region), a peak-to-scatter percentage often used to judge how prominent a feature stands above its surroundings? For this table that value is 1824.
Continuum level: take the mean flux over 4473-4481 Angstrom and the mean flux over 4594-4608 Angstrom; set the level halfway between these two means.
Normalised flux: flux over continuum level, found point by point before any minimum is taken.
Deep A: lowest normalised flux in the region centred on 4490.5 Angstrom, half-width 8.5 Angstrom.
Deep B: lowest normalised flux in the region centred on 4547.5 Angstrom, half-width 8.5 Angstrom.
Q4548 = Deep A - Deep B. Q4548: 0.17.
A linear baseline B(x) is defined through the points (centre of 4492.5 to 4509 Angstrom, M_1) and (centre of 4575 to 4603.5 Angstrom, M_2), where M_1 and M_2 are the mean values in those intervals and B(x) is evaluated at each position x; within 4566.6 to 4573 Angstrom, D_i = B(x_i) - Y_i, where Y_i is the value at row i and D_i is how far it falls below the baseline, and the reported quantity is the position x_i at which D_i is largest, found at 4568.17 Angstrom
